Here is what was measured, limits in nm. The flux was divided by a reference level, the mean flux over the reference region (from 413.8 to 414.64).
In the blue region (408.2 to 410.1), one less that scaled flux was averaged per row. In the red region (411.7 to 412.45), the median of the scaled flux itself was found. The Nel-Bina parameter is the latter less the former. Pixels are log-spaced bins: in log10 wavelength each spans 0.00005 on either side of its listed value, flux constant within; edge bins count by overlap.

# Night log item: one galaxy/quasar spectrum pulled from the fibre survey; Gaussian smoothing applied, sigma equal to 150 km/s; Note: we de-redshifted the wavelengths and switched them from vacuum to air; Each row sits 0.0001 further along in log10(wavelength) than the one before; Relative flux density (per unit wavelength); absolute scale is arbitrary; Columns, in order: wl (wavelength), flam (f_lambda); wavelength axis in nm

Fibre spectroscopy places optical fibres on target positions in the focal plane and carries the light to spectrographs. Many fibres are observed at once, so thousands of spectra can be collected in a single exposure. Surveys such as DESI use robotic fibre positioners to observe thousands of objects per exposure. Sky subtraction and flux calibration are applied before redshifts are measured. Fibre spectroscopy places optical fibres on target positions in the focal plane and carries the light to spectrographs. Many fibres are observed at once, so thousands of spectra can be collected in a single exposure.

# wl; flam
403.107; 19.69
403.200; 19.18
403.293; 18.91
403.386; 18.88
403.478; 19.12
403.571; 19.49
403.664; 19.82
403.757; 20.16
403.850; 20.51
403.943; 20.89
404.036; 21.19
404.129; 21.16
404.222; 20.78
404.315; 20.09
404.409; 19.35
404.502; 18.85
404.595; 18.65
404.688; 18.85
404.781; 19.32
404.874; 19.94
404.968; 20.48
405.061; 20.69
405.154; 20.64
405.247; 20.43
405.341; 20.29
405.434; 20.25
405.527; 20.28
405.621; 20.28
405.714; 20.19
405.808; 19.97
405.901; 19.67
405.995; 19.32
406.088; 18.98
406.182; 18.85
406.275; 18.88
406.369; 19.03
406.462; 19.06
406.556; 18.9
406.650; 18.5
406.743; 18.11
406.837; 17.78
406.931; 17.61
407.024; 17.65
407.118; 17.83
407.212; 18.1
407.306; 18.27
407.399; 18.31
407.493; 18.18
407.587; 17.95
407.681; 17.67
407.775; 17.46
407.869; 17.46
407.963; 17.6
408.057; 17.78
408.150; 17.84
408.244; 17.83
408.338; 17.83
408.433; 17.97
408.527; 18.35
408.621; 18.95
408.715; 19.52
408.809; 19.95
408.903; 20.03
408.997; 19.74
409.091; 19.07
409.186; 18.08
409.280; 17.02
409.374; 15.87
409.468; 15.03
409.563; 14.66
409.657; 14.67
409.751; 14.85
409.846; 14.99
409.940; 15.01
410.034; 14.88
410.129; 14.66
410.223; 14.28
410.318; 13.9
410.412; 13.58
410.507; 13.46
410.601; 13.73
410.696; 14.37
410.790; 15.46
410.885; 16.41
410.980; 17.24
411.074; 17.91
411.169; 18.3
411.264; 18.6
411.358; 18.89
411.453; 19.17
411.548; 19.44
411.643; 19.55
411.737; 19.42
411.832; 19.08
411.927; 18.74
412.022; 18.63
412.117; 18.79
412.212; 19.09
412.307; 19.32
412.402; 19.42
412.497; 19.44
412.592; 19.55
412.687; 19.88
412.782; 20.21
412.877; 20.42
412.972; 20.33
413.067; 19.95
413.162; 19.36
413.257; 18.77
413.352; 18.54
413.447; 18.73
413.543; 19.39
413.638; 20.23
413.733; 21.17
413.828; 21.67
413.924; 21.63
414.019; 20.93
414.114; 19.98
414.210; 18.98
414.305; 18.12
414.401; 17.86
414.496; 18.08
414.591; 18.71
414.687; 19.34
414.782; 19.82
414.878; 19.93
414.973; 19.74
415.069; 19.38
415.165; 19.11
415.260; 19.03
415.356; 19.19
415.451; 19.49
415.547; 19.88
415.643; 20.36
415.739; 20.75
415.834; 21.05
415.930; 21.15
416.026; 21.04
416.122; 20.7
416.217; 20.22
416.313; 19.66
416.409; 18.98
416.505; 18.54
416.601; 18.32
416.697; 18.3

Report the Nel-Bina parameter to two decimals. 0.86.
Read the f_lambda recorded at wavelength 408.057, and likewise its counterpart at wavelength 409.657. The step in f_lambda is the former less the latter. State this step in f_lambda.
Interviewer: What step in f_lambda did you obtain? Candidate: 3.1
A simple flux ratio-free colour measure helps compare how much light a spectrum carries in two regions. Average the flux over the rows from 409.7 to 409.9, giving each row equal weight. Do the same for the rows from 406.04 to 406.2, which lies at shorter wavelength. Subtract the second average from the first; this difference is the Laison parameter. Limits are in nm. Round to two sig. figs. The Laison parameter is -4.0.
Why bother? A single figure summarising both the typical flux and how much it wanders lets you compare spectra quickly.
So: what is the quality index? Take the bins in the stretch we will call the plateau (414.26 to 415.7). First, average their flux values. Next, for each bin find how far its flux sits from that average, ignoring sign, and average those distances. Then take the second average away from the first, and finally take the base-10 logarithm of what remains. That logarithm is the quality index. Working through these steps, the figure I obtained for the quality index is 1.27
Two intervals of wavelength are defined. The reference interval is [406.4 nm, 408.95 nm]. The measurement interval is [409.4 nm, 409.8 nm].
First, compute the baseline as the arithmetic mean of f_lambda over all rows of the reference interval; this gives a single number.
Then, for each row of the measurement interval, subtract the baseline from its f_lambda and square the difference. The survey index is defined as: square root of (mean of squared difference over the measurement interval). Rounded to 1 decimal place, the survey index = 3.4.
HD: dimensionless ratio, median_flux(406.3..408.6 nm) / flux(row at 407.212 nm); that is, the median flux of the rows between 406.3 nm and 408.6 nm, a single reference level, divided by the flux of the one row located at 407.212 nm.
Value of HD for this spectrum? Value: 0.99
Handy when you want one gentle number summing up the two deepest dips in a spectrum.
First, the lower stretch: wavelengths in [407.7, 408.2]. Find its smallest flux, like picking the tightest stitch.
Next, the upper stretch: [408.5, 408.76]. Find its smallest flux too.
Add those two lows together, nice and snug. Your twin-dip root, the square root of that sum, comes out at 5.98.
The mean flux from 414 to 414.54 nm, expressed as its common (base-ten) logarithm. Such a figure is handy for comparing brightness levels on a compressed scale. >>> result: 1.28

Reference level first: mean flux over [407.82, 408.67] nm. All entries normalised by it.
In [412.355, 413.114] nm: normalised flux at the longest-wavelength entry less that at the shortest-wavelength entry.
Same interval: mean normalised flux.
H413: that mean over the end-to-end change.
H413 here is 38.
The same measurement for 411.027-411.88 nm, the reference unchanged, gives 16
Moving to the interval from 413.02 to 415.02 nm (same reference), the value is -93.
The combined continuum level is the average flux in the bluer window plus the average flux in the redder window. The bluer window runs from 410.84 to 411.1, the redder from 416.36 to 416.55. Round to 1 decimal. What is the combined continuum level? 35.9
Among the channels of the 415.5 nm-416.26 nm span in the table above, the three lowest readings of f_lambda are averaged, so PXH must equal 20.2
